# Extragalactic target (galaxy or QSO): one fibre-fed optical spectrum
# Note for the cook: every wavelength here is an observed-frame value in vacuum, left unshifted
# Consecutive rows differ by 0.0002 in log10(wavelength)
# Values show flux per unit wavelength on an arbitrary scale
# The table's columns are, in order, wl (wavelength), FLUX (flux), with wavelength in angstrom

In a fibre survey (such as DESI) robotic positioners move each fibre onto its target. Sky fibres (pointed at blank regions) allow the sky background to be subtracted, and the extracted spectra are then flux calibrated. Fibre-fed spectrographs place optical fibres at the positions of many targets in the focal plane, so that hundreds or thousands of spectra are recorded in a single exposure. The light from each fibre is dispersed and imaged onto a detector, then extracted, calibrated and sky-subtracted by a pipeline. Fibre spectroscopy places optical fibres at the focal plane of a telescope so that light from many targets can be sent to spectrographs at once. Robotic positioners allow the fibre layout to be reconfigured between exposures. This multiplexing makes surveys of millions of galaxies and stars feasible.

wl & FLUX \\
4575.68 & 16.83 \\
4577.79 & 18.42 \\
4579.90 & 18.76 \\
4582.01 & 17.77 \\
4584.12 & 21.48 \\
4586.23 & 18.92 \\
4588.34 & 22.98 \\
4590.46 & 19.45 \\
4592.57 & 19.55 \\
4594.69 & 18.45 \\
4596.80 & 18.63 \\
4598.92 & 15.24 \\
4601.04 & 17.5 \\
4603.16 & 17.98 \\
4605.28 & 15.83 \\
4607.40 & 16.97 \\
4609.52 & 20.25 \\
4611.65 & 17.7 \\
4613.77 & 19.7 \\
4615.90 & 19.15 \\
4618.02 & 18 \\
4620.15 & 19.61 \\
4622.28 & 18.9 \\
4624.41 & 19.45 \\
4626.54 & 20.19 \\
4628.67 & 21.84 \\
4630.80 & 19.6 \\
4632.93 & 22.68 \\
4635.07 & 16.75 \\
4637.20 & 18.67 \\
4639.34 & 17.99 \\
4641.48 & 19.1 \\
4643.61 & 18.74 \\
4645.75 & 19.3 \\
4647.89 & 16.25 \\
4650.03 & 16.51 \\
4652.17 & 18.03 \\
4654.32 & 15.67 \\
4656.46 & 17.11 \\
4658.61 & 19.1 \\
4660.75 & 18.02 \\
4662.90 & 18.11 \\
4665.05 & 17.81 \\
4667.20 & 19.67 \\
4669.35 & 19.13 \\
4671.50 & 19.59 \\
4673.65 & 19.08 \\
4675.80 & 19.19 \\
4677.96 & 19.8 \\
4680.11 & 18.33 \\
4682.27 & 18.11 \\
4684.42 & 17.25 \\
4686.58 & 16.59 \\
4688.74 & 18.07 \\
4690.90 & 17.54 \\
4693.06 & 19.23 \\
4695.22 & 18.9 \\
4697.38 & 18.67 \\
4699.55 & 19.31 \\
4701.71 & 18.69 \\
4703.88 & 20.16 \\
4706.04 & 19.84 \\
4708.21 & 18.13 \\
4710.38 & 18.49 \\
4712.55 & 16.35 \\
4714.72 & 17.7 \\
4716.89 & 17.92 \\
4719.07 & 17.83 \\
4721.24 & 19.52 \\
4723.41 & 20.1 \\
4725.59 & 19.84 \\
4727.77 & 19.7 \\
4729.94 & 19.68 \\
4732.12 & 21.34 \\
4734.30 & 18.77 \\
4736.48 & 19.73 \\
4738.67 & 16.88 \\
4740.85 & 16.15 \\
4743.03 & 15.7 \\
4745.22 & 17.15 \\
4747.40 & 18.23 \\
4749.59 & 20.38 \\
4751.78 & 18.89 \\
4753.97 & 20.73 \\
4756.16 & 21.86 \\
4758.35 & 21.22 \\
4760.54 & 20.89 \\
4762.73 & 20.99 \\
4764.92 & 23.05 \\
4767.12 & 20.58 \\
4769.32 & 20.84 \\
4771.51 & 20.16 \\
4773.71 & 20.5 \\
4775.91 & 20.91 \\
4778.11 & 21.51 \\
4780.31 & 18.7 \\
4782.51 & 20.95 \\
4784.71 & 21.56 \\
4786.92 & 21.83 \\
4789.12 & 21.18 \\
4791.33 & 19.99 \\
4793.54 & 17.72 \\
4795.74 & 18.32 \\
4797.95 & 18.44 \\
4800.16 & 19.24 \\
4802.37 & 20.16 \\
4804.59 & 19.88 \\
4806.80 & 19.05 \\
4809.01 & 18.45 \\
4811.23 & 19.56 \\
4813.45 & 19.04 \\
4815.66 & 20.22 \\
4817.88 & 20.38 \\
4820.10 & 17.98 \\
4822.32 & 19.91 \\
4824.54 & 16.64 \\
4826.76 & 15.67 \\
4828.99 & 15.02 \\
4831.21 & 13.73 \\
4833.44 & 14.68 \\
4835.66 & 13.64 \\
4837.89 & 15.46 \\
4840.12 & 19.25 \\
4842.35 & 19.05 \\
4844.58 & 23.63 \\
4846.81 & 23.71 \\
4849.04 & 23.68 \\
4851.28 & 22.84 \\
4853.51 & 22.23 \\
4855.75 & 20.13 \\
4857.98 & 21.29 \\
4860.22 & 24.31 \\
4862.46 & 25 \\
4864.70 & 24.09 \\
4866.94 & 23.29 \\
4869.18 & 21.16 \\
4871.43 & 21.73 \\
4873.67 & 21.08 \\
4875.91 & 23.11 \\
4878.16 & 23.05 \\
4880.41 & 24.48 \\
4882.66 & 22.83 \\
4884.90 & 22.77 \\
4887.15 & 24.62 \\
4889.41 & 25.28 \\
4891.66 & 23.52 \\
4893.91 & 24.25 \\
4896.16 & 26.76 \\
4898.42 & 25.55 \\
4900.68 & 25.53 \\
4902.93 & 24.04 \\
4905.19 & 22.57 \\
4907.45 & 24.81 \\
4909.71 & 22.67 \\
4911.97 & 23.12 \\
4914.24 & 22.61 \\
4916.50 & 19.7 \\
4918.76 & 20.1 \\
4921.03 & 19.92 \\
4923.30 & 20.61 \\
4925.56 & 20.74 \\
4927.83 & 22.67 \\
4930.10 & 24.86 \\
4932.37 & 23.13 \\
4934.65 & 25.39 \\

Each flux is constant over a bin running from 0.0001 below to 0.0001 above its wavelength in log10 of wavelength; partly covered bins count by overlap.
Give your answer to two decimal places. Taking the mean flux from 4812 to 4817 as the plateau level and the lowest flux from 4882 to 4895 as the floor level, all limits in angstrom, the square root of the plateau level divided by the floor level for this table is 0.93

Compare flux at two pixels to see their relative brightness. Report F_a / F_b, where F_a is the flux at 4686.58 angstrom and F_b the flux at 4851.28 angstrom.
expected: 0.73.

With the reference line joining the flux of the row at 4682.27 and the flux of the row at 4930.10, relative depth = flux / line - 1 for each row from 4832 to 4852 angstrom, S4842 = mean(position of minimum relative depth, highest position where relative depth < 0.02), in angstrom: 4843.5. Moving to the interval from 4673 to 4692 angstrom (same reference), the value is 4688.7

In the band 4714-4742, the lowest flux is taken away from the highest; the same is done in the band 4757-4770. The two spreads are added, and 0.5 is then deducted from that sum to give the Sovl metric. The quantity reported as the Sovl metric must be 7.2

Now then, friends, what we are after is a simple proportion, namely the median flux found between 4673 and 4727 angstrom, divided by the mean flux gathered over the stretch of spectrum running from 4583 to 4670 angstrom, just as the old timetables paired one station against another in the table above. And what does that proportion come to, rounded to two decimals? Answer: 1.00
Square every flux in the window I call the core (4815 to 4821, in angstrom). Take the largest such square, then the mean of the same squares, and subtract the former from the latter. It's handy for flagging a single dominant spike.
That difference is -33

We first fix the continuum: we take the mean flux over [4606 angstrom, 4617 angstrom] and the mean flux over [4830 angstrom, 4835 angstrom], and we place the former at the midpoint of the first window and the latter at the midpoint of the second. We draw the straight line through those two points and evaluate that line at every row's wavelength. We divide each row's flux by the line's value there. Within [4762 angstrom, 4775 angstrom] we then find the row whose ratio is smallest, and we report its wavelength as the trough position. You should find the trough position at 4771.51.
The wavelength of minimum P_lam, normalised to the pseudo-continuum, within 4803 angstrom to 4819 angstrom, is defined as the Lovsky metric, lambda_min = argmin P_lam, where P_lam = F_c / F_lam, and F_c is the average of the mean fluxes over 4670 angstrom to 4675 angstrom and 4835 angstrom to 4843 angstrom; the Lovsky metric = 4817.88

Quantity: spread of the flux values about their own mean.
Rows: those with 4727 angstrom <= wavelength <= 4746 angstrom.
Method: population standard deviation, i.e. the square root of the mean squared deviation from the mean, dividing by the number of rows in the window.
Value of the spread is 1.8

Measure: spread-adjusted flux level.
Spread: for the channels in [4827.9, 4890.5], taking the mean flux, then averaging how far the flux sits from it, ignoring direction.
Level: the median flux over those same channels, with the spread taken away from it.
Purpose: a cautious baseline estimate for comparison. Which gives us 20.0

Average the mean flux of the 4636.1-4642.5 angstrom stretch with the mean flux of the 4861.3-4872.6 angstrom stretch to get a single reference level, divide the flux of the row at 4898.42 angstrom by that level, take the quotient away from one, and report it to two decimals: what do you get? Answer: -0.23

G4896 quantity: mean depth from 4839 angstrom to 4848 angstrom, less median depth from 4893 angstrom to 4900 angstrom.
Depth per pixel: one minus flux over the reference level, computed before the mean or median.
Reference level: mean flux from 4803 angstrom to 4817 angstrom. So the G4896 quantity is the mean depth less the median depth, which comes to 0.21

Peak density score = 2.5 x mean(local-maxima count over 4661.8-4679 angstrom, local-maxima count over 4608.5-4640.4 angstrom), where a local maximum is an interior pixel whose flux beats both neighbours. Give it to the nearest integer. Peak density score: 9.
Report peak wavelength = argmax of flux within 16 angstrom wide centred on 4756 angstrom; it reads 4756.16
